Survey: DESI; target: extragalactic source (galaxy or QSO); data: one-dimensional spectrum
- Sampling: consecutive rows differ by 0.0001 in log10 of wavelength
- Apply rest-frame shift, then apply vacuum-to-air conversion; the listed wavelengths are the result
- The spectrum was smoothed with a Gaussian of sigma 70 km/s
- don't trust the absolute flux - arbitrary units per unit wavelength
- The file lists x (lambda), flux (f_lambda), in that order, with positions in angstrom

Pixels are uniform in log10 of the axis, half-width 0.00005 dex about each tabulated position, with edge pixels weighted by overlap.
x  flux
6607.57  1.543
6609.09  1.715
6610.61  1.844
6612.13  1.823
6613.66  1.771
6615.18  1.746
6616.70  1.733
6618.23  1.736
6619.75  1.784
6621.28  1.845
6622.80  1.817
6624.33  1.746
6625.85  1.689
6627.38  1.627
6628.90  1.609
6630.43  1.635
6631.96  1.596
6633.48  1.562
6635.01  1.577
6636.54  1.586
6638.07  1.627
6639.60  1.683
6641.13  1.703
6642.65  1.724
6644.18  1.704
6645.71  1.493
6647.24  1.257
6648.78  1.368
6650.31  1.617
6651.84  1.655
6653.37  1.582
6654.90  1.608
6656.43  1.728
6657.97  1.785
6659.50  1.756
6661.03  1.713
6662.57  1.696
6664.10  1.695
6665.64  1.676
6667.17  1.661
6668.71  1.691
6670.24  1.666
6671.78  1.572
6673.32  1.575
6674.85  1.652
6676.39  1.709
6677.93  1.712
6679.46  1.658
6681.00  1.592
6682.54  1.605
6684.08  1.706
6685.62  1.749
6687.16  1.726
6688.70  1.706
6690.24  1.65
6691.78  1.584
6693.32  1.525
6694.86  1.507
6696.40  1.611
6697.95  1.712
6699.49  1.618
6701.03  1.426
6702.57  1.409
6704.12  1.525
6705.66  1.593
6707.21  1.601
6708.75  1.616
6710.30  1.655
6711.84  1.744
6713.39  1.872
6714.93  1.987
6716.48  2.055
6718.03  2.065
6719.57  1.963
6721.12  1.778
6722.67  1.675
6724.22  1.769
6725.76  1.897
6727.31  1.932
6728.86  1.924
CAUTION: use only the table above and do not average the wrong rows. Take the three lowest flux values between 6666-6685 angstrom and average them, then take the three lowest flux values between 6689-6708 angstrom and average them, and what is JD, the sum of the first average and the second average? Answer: 3.03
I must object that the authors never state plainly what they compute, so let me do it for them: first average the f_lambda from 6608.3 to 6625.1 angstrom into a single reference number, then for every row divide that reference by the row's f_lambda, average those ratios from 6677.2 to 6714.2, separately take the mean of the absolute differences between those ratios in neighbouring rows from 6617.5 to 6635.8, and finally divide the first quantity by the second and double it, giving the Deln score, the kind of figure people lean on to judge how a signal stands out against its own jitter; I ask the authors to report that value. 86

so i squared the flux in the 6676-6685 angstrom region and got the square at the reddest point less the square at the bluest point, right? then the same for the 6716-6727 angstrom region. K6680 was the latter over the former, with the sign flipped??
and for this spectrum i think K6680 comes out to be -61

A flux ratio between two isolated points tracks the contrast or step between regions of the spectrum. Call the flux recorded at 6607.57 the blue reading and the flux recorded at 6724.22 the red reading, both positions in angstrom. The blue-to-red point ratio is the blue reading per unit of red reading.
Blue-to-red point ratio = 0.87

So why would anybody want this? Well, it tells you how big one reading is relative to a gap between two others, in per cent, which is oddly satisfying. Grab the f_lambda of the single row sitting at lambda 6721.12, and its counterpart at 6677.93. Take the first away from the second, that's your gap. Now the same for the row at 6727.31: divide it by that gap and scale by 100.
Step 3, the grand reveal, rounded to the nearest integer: -2927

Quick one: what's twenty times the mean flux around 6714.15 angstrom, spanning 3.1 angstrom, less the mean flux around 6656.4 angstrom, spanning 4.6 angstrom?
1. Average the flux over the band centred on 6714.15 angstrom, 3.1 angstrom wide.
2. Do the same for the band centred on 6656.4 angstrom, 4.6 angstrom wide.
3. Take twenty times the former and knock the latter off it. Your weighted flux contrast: 36.9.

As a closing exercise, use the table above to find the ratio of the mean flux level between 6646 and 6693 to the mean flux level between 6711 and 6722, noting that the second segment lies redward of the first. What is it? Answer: 0.86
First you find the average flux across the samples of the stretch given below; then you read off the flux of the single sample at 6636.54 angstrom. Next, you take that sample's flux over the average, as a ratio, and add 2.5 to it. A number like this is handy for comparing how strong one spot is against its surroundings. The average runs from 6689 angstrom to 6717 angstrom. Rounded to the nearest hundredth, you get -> 3.46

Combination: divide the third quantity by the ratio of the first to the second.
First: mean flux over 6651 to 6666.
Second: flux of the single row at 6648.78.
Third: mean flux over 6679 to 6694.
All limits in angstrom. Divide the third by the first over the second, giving 1.34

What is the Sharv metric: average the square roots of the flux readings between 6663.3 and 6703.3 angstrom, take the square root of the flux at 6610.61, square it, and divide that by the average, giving 1.44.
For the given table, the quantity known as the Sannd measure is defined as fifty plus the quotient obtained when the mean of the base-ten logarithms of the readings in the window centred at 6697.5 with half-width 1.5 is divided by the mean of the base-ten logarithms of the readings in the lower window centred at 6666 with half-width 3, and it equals 51.0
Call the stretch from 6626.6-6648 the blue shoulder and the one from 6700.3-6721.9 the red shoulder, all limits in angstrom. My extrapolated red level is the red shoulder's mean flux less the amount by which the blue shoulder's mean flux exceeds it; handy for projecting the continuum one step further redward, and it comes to 1.87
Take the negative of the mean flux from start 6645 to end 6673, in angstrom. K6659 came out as -1.62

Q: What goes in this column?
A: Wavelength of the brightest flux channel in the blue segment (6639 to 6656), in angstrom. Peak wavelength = 6642.65 angstrom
